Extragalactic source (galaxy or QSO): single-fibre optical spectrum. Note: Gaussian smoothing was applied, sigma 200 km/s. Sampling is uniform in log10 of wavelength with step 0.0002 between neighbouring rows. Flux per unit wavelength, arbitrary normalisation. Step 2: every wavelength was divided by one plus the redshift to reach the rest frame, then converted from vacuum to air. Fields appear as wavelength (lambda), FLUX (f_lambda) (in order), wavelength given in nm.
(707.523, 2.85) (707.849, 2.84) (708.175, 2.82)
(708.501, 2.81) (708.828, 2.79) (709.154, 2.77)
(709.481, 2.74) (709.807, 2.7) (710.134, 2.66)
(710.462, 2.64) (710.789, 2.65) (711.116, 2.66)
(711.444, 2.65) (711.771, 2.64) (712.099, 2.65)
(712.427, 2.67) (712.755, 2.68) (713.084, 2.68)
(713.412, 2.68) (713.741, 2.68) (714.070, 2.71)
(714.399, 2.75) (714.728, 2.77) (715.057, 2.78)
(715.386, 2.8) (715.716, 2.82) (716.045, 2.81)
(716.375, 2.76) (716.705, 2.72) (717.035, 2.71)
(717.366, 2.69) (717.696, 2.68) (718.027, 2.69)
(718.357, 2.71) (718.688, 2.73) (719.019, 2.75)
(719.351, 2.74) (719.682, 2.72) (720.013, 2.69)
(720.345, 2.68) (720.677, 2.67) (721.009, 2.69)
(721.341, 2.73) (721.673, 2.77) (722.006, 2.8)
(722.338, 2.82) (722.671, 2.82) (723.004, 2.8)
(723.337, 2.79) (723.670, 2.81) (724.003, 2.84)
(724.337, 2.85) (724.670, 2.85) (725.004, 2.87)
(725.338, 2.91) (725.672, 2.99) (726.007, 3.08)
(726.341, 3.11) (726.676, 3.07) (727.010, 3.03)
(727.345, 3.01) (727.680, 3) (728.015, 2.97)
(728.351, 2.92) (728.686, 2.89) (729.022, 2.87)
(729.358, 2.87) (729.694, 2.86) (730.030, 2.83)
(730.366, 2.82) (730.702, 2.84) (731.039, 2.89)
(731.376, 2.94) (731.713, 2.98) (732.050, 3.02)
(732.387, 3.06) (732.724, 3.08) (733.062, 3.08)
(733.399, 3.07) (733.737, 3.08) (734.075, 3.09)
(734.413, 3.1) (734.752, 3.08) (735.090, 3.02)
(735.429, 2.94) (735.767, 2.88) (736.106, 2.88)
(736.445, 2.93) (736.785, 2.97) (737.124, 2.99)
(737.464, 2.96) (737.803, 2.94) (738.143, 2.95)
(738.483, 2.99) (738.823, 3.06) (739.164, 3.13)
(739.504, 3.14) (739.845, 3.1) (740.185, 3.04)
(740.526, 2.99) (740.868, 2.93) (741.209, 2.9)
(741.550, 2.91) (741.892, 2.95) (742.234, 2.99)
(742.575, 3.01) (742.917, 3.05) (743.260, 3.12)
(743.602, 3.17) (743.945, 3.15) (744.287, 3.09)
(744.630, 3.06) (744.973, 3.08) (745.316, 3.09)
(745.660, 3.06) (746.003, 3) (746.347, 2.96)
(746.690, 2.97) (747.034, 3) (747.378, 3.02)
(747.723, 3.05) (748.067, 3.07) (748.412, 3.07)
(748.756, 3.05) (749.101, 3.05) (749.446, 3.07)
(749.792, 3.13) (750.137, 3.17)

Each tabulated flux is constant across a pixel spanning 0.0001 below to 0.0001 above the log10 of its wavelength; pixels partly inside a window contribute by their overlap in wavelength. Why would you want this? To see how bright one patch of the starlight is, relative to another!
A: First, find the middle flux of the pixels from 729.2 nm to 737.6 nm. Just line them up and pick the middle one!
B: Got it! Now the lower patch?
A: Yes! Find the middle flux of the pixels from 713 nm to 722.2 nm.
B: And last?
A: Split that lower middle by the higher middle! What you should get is 0.92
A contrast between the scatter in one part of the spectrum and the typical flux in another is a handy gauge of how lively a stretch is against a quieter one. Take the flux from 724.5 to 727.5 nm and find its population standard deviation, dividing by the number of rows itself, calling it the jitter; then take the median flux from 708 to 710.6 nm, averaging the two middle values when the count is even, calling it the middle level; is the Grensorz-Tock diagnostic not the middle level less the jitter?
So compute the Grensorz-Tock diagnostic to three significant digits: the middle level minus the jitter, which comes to 2.67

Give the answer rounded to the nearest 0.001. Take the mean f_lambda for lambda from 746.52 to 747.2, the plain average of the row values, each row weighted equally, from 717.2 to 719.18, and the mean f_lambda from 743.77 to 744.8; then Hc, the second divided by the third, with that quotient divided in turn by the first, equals 0.293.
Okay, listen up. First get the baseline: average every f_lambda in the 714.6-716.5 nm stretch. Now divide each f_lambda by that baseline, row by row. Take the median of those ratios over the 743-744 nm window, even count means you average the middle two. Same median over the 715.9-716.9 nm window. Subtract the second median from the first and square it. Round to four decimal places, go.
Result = 0.0195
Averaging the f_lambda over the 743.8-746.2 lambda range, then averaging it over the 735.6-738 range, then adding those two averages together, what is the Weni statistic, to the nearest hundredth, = 6.01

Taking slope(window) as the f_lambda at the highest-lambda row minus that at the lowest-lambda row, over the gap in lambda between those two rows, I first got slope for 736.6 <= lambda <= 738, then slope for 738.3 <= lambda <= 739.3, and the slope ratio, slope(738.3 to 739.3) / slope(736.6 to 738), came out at -7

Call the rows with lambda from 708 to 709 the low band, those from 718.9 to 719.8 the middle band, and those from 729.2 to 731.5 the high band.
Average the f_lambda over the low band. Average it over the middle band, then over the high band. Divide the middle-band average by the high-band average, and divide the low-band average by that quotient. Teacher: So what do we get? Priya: 2.94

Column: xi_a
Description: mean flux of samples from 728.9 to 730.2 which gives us 2.9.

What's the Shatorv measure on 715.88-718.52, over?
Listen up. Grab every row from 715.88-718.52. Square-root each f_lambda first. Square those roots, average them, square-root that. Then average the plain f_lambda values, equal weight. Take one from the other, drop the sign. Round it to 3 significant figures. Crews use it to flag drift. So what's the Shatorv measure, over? 1.07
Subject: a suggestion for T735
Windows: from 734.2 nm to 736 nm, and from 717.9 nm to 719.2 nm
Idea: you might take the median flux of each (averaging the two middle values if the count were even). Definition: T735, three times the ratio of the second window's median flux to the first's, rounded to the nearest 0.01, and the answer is 2.70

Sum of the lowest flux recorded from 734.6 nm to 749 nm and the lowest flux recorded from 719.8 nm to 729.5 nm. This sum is 5.55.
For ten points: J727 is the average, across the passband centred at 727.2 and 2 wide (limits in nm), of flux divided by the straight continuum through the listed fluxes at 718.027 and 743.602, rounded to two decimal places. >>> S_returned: 1.06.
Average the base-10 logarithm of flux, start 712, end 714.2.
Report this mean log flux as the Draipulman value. 0.428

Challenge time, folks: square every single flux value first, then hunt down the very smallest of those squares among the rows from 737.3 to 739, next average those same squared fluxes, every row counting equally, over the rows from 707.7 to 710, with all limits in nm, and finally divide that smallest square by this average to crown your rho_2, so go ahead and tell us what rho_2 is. 1.12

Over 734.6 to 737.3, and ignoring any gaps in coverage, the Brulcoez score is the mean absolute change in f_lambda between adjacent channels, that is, 0.044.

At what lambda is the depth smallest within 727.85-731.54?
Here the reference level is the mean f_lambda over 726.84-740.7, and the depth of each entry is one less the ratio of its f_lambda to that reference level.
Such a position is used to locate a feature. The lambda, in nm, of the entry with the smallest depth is 728.015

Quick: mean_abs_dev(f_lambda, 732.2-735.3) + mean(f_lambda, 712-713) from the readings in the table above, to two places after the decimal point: 2.68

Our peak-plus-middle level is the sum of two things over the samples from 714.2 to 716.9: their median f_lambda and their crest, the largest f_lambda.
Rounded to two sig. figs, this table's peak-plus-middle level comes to 5.6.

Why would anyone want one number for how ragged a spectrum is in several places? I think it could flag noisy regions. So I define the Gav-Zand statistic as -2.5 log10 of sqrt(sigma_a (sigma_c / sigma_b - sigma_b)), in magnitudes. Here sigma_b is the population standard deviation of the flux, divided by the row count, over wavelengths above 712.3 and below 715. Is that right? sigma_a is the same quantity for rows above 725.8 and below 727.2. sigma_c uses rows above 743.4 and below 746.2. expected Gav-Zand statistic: 1.75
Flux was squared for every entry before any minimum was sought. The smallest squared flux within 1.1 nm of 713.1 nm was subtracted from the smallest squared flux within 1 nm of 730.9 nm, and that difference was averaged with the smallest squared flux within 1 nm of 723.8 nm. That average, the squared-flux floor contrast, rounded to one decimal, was 4.4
